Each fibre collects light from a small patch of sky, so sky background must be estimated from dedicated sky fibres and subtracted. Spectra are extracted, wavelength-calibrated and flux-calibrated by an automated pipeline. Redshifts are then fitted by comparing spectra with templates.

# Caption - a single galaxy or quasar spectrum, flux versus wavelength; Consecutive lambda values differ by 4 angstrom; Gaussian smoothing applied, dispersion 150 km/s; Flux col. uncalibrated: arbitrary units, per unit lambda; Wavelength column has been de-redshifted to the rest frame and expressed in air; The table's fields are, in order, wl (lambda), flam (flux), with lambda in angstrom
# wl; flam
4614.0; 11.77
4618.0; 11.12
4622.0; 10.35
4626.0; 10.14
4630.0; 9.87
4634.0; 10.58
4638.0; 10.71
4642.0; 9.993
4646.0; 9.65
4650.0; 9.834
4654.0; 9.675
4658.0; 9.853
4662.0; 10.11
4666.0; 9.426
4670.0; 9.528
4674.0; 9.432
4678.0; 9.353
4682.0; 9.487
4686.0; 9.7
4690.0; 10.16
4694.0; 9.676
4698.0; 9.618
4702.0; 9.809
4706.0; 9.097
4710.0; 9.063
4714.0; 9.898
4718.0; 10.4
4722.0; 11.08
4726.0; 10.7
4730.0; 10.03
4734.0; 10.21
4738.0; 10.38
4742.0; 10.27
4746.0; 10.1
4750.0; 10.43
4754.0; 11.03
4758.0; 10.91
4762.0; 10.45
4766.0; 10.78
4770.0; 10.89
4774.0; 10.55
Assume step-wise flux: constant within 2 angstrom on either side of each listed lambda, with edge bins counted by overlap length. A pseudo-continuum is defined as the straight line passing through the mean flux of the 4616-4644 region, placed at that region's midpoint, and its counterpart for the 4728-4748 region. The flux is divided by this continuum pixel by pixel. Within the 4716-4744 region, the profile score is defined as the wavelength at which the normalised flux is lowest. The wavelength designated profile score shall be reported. 4730.0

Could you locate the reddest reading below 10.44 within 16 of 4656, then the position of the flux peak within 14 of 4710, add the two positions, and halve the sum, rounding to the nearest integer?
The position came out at 4696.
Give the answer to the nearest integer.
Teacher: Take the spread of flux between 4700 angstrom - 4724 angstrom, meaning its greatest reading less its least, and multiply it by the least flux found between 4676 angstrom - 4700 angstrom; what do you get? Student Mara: 19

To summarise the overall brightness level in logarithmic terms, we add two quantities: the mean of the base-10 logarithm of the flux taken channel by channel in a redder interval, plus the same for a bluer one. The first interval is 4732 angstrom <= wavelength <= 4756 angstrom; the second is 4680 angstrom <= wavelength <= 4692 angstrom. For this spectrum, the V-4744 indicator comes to 2.01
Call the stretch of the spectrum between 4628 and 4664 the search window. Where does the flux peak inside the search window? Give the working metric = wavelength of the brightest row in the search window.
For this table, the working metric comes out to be 4638.0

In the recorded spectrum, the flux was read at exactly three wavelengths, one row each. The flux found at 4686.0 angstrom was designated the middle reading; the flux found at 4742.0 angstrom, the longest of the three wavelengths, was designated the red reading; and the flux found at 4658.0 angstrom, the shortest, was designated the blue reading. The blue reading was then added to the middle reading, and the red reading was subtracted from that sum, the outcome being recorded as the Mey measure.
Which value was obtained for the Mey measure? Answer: 9.3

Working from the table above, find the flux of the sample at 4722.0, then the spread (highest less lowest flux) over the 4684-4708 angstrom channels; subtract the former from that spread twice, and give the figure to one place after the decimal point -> -21.1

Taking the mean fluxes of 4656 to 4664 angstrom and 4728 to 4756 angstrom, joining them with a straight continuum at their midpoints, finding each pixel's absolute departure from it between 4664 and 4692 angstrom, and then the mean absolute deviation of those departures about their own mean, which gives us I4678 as 0.15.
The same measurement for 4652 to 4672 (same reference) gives 0.18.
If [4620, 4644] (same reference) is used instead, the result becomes 0.28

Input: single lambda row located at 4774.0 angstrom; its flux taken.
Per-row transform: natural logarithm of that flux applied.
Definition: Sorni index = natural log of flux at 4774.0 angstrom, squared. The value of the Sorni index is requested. 5.6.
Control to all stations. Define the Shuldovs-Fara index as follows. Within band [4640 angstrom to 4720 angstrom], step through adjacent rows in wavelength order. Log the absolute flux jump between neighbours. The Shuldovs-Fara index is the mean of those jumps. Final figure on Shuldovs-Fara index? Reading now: 0.300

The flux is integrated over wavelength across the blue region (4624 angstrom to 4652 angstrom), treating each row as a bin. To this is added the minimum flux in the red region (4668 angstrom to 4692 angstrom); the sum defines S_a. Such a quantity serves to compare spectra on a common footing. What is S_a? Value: 292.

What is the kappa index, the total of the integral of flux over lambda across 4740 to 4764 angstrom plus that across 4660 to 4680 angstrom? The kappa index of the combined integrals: 444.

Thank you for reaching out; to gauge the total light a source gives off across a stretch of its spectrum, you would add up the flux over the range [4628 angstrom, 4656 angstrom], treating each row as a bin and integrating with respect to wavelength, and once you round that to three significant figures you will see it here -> 281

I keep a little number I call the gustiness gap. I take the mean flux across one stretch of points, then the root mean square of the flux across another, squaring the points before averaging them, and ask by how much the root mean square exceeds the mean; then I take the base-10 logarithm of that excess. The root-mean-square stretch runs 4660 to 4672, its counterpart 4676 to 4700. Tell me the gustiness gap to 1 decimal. -1.6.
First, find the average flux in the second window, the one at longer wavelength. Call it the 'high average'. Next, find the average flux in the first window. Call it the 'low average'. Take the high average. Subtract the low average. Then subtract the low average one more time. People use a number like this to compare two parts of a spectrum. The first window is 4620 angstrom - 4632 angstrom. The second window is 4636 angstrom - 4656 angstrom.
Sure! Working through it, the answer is -10.3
